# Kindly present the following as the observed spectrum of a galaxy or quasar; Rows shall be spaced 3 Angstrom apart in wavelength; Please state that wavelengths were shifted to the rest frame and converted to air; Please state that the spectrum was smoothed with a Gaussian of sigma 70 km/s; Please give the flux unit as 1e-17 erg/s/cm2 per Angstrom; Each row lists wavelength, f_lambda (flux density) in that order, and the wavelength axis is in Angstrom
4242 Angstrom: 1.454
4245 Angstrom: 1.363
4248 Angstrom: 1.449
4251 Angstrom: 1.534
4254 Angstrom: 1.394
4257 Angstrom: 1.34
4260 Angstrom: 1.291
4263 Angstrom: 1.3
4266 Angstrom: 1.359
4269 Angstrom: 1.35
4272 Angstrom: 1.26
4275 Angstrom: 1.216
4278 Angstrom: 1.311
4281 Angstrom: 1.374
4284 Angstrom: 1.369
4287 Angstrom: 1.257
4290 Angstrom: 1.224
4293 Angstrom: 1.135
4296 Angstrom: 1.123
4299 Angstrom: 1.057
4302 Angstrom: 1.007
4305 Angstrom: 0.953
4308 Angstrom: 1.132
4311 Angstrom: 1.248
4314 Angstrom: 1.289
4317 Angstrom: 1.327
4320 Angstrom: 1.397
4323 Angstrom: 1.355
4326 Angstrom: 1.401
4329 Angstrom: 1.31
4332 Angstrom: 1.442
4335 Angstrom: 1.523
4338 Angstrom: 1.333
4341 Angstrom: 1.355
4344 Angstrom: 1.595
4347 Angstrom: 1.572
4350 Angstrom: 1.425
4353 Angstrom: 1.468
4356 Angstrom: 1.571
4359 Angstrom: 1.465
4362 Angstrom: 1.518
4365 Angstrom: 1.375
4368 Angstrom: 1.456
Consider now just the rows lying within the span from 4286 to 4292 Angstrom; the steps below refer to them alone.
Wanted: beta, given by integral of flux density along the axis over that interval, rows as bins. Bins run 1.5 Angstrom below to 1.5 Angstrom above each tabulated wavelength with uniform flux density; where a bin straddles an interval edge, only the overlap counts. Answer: 7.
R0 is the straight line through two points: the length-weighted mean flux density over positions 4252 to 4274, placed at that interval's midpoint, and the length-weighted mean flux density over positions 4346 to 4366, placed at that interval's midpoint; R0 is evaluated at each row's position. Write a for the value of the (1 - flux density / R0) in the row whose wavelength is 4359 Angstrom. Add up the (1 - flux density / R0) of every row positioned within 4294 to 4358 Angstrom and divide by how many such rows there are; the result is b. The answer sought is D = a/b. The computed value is 0.2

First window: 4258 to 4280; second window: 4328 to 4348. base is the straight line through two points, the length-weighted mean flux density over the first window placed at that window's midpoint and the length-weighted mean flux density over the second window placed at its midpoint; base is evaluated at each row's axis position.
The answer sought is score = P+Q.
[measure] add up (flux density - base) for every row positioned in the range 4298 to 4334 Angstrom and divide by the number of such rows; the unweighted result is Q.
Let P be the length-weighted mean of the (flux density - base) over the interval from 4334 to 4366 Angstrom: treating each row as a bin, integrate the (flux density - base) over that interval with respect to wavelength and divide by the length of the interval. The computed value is -0.16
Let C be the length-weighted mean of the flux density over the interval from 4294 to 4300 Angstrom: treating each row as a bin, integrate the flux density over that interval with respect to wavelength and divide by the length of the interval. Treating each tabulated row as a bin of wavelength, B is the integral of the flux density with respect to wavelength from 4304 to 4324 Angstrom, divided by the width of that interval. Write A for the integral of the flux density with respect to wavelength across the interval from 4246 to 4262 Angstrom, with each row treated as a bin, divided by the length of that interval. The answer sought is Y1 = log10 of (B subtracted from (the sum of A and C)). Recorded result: 0.096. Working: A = 1.40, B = 1.25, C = 1.10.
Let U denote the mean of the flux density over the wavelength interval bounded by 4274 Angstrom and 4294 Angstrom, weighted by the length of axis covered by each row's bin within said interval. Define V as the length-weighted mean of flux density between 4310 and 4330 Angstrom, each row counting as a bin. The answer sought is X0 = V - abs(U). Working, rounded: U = 1.27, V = 1.34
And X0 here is 0.1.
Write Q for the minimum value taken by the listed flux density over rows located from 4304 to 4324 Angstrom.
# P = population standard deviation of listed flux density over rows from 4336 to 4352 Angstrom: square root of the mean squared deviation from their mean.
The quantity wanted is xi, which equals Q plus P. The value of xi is 1.06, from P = 0.109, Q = 0.953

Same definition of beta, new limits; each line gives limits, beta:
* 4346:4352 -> 9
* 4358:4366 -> 12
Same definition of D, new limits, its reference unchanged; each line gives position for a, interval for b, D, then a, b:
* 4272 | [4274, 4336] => 0.6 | 0.063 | 0.10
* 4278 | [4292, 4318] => 0.2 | 0.032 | 0.19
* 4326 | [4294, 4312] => 0.1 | 0.024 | 0.22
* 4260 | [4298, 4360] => 0.4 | 0.026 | 0.07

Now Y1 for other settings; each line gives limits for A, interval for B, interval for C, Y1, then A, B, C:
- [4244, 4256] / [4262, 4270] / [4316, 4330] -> 0.163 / 1.43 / 1.34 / 1.36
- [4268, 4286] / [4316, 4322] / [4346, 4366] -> 0.156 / 1.31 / 1.36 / 1.49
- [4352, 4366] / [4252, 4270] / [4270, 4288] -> 0.158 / 1.48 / 1.34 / 1.30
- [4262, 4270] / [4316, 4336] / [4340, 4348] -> 0.164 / 1.34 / 1.39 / 1.51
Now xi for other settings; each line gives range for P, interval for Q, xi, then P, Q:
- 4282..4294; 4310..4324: 1.33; 0.084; 1.248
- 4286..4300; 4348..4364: 1.50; 0.072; 1.425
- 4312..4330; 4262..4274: 1.30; 0.042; 1.26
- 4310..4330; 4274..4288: 1.27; 0.052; 1.216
